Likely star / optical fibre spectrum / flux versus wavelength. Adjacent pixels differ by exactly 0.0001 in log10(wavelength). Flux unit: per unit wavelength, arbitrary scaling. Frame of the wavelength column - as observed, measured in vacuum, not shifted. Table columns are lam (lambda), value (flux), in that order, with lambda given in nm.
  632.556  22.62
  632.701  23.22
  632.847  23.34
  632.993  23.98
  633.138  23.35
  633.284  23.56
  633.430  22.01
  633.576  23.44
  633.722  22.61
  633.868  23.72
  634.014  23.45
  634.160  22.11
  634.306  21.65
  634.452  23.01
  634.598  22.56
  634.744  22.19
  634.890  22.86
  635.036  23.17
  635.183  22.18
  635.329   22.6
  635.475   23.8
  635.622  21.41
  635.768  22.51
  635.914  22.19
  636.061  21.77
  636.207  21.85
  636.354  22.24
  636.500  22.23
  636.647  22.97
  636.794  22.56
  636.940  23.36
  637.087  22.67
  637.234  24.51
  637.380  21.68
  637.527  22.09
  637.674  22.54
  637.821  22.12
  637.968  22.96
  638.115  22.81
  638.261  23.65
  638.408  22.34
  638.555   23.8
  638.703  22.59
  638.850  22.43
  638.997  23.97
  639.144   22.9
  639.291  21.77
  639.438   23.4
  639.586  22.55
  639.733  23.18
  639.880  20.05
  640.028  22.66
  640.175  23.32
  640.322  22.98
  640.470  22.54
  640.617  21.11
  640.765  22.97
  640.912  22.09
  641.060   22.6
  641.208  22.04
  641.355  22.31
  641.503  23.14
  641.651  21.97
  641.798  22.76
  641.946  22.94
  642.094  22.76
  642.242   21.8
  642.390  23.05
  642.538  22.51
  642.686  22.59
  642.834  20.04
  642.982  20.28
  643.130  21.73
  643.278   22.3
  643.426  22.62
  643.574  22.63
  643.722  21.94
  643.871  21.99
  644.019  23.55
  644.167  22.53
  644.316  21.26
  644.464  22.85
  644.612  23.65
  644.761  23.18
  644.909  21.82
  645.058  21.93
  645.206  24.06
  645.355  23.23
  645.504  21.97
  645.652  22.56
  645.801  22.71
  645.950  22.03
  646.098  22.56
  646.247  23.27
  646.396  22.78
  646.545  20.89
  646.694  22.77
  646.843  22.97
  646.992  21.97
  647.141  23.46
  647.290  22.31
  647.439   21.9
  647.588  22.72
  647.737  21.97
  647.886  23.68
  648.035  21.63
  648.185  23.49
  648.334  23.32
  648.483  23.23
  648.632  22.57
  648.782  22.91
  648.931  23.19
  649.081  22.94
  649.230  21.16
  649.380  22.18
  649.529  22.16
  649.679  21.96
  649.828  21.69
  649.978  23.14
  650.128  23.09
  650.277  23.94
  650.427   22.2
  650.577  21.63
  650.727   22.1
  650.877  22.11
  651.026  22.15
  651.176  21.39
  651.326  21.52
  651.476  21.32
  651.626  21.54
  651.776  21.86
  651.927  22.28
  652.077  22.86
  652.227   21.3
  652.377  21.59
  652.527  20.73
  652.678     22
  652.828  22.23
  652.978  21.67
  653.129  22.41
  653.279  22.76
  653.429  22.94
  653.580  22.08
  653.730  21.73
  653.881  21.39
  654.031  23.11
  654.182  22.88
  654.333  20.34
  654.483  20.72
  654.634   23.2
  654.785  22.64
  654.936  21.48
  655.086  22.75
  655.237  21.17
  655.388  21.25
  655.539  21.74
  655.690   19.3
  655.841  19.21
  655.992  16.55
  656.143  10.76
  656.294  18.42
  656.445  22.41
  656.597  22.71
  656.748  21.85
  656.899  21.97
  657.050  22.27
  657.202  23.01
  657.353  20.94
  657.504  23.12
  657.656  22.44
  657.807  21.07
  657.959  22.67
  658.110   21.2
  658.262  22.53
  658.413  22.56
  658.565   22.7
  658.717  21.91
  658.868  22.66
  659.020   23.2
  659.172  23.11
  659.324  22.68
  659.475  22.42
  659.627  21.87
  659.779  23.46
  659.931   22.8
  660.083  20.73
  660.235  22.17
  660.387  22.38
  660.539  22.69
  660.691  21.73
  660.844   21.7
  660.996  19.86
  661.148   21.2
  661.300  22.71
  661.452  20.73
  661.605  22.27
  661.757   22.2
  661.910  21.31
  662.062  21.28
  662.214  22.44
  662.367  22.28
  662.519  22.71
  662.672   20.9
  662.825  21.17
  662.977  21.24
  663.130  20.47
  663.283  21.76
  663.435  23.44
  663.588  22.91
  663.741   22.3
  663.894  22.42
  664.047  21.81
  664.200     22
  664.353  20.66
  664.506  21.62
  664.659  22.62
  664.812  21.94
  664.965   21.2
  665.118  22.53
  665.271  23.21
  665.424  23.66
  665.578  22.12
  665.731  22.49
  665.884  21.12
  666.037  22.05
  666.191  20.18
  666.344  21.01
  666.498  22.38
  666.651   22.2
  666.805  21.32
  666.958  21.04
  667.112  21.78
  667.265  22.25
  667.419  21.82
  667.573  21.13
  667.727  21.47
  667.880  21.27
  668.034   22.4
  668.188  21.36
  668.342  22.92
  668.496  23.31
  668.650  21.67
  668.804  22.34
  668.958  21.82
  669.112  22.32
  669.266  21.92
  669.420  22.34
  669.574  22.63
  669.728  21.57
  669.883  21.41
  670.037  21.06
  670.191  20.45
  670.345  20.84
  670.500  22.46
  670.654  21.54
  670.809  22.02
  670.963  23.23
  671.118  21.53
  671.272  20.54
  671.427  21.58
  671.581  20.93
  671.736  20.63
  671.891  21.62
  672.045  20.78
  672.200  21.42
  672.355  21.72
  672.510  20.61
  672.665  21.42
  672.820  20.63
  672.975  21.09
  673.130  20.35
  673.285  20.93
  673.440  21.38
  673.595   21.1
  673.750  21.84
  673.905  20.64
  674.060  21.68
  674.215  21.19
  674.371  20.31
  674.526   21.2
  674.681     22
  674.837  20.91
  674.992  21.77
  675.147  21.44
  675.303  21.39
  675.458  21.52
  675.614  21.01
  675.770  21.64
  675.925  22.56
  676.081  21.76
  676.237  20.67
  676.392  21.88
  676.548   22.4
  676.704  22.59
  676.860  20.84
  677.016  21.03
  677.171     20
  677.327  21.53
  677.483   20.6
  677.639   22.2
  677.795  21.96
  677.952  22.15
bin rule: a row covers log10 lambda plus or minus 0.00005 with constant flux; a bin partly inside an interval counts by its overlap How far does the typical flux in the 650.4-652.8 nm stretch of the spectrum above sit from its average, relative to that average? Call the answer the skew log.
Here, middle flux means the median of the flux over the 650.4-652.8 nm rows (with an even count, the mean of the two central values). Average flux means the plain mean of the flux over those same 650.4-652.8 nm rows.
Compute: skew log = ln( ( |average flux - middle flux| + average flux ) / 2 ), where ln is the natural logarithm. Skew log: 2.39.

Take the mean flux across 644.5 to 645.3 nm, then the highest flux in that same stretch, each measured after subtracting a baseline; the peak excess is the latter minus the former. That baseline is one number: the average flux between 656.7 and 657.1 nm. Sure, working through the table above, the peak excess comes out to 1.13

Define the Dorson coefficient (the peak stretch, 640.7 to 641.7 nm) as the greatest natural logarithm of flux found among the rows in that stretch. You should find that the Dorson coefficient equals 3.14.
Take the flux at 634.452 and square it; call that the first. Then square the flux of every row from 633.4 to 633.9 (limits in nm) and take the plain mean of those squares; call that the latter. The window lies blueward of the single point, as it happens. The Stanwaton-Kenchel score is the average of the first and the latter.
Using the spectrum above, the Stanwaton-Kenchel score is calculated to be 528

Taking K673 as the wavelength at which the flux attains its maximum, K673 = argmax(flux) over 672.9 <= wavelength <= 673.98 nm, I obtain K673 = 673.750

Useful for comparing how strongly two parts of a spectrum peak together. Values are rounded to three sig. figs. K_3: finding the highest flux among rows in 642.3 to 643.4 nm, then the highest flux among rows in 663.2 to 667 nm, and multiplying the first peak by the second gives 545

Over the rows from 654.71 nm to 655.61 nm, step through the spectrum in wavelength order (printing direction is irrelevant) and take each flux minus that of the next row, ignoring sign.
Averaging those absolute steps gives 0.916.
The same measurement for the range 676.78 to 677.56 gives 0.920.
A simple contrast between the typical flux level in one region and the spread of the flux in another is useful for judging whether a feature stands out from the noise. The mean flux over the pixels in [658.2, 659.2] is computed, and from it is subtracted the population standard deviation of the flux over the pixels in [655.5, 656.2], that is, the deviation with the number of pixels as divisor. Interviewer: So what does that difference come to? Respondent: 18.9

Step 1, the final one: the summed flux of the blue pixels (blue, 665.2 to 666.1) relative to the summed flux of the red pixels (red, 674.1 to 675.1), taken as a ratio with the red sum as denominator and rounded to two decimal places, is 1.06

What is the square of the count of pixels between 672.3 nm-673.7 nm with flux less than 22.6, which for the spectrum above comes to 81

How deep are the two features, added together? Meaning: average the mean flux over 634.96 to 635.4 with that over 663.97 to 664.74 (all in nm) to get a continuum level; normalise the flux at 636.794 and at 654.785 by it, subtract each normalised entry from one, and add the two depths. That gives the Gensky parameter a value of -0.04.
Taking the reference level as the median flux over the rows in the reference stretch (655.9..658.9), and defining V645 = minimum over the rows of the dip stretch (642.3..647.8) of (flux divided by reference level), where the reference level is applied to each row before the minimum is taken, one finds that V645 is 0.897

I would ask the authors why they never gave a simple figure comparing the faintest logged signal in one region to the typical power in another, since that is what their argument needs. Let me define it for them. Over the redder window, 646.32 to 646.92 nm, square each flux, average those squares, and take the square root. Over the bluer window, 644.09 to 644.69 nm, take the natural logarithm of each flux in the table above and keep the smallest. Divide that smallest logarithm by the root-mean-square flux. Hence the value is 0.137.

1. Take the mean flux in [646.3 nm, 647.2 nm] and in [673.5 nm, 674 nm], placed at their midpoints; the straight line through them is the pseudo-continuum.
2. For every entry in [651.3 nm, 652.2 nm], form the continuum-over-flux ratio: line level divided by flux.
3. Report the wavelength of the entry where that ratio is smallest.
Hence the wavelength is 652.077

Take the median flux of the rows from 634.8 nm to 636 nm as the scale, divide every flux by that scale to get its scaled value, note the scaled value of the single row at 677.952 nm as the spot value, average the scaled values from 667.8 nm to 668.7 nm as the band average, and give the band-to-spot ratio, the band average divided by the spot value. 1.00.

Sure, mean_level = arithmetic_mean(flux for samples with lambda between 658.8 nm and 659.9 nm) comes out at 22.8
